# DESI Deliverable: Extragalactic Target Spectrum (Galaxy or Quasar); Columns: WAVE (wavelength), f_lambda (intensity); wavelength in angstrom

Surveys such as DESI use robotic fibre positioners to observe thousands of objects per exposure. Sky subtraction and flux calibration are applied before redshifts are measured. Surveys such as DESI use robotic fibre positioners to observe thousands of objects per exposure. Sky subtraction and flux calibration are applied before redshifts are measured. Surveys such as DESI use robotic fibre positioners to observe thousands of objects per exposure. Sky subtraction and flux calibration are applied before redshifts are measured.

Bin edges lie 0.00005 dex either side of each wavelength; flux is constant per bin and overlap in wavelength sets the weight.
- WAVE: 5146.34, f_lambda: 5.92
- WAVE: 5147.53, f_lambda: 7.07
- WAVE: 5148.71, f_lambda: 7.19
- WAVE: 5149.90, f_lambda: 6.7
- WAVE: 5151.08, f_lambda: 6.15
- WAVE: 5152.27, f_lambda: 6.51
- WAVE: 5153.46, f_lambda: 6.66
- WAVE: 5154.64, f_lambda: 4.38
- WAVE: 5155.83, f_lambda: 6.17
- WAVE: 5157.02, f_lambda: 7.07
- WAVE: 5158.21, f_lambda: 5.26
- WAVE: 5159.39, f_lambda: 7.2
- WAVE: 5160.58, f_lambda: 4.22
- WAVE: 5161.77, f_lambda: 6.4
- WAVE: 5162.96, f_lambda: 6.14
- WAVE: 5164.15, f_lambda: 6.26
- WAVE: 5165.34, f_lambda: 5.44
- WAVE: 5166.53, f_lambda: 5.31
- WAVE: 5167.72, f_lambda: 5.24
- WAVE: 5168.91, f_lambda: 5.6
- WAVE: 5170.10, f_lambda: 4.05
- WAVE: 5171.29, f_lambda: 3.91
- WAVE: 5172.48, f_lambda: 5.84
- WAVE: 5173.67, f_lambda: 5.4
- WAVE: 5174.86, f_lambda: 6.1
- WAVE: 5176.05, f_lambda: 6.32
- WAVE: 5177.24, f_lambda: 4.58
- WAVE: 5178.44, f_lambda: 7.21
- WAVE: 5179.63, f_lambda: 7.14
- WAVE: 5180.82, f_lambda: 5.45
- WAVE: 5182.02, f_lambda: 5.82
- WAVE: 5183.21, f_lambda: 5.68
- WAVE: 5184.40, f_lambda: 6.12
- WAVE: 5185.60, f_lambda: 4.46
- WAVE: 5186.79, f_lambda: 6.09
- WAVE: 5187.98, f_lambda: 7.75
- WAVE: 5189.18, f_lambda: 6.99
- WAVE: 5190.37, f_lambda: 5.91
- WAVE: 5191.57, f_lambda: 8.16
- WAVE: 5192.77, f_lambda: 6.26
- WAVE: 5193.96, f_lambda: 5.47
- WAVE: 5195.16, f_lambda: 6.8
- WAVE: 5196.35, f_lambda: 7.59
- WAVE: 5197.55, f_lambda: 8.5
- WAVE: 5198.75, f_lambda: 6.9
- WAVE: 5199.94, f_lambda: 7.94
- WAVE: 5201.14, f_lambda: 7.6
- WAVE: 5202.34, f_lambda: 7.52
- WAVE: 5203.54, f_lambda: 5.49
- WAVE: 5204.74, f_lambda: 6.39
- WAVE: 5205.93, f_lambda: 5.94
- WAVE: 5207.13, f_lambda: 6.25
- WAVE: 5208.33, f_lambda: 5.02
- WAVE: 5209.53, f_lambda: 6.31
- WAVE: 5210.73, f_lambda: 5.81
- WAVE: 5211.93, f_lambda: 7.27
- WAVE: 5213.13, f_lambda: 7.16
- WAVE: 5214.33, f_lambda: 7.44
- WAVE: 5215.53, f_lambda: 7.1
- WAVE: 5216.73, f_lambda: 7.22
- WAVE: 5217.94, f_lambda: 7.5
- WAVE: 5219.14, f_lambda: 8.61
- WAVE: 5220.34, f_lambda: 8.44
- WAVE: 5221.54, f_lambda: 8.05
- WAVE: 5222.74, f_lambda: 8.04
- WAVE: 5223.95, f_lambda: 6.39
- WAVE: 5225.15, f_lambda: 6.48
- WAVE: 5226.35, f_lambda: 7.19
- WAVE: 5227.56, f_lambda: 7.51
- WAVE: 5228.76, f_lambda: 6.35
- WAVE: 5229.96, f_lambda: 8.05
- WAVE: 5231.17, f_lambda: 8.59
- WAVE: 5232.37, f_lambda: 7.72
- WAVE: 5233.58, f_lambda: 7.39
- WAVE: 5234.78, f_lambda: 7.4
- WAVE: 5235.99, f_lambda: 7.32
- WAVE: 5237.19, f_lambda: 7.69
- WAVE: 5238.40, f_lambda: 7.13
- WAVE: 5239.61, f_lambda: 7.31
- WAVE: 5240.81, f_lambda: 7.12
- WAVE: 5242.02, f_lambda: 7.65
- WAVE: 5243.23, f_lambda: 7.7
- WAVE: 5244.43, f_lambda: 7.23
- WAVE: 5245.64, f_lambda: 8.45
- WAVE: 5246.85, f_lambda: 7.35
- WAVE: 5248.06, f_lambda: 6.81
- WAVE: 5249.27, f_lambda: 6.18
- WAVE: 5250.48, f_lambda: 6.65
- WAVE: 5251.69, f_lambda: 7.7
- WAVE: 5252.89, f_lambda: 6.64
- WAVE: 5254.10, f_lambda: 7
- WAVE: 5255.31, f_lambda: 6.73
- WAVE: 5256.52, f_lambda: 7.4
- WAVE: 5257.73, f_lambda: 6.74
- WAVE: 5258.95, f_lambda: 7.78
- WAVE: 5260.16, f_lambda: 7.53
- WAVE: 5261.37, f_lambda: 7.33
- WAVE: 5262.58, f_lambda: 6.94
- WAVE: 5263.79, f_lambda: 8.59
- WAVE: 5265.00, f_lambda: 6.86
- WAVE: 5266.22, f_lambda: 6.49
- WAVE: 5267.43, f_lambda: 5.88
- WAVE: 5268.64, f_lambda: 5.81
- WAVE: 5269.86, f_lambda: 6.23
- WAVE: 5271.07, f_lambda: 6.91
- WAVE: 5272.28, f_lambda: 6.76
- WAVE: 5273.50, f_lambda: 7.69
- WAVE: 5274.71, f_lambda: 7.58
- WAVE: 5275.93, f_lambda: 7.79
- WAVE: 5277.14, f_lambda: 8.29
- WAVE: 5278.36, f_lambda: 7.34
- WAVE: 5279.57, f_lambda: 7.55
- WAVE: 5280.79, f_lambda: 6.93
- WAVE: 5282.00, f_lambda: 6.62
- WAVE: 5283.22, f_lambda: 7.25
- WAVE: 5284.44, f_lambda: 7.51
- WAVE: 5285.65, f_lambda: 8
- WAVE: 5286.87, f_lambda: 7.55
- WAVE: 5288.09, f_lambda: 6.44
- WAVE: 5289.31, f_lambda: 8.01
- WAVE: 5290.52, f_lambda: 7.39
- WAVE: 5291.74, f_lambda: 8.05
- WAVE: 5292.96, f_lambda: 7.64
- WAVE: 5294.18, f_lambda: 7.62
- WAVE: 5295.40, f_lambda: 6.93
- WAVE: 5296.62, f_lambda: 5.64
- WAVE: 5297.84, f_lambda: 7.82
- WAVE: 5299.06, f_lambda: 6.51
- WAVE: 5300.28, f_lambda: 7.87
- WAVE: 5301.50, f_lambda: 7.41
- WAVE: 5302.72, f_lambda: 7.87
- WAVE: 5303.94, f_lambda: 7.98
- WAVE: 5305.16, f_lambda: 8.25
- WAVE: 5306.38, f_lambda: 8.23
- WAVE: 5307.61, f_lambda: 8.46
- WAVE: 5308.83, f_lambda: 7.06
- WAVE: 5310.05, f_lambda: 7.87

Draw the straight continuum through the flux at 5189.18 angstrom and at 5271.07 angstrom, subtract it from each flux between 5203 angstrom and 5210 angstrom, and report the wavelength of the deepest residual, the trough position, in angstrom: 5208.33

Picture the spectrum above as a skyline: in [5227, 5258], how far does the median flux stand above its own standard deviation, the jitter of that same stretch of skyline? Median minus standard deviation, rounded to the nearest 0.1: 6.8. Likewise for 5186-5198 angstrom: 5.9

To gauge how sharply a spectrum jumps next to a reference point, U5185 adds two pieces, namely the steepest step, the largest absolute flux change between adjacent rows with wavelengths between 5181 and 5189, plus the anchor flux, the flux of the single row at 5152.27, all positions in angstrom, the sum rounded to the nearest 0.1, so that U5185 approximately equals 8.2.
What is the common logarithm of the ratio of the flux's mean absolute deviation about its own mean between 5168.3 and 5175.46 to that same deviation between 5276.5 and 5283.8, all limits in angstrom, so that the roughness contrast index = 0.29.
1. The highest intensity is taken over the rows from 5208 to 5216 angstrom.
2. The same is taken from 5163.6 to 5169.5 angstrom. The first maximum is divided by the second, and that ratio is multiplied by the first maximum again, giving 8.8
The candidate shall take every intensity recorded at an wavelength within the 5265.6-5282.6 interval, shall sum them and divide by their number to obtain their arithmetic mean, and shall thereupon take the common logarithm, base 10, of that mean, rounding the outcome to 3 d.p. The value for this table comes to 0.845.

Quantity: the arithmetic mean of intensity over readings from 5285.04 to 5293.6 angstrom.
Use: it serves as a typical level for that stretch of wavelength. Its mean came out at 7.6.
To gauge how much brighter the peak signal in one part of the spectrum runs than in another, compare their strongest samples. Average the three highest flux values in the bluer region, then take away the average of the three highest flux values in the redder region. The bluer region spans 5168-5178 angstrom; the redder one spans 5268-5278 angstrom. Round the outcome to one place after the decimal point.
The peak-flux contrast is -1.8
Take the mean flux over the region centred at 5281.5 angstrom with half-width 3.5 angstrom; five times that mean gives 36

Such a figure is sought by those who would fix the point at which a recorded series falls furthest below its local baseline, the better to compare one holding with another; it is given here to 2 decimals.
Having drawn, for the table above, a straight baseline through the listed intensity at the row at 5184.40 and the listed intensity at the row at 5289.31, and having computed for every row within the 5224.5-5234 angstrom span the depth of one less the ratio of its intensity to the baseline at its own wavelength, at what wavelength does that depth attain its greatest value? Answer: 5228.76 angstrom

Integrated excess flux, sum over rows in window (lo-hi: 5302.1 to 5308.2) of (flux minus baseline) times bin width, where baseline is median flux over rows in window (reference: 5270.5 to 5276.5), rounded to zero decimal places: 4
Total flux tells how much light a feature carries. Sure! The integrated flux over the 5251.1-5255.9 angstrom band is 34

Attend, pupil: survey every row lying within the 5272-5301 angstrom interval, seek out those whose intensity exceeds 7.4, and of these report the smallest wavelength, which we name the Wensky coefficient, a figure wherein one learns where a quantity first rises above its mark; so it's 5273.50 angstrom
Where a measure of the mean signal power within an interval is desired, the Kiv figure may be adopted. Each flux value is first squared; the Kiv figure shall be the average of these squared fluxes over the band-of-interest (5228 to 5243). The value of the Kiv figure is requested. 56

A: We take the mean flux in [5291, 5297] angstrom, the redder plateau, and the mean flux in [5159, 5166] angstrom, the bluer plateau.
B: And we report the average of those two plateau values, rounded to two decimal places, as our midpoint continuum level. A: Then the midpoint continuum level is 6.56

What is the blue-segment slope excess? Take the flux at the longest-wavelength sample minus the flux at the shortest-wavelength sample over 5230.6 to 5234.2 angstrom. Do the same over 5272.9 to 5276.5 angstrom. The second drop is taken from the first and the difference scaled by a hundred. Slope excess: -130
